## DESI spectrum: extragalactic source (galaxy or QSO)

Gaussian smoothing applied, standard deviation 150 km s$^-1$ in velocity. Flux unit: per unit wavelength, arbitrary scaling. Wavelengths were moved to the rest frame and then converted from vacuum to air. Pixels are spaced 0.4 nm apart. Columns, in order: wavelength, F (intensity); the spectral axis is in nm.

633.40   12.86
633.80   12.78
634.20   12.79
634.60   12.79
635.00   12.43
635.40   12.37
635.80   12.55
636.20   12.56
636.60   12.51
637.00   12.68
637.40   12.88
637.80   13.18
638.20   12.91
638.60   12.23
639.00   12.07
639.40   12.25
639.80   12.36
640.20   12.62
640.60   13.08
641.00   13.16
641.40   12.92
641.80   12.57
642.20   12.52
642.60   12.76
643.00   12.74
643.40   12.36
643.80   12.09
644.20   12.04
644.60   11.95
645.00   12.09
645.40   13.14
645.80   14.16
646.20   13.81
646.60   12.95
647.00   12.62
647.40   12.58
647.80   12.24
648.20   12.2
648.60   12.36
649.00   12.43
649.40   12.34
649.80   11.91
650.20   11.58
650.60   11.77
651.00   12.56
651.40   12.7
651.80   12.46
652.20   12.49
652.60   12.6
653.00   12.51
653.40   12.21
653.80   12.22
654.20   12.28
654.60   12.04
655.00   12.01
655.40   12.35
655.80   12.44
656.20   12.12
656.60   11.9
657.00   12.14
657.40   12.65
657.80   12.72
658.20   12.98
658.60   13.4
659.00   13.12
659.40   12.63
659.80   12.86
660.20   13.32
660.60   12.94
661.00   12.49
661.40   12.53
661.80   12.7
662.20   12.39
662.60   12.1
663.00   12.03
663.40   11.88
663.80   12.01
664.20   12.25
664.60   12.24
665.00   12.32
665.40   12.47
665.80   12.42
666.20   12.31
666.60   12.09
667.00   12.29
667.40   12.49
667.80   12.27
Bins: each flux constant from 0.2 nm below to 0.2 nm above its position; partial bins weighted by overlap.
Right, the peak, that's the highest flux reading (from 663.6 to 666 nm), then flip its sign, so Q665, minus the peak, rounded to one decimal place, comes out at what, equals -12.5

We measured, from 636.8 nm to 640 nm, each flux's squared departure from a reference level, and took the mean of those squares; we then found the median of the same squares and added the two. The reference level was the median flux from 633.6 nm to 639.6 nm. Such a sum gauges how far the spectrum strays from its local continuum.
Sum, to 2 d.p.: 0.24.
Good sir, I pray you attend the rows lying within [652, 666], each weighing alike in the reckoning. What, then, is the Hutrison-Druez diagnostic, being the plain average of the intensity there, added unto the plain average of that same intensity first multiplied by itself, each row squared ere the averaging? 168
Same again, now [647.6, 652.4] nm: 163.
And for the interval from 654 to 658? 163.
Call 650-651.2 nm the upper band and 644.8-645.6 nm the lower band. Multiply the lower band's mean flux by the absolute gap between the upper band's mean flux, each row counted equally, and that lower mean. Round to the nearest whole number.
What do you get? 8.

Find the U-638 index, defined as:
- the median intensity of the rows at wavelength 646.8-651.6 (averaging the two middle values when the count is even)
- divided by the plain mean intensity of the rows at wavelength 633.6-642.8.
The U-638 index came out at 0.98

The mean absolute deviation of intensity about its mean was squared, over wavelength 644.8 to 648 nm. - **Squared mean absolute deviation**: 0.32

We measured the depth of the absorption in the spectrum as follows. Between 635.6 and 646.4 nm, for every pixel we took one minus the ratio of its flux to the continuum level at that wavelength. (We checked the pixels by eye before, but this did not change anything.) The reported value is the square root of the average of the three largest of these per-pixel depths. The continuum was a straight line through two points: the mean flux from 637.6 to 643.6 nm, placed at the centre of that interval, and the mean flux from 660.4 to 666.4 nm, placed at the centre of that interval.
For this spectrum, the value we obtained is 0.22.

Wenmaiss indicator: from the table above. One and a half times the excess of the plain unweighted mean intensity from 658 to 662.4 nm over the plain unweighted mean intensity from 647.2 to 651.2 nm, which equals 1.0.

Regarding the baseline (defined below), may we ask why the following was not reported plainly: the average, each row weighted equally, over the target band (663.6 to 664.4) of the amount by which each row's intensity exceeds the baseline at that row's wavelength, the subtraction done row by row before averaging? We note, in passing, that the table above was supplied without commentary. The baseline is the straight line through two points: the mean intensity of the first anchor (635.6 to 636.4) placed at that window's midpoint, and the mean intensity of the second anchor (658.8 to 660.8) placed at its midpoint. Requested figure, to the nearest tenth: -0.9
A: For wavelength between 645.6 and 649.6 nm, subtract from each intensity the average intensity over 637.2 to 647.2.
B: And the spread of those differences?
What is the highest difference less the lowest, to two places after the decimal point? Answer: 1.96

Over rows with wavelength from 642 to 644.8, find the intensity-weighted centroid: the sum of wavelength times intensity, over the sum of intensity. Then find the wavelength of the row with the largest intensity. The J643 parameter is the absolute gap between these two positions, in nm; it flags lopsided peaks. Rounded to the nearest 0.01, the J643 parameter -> 0.78 nm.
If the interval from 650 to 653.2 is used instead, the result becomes 0.22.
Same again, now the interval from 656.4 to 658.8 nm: 0.97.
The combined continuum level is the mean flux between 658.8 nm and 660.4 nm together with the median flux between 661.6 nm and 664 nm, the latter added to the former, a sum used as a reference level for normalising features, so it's 25.0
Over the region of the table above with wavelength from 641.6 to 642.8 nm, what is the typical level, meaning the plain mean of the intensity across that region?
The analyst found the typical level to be 12.6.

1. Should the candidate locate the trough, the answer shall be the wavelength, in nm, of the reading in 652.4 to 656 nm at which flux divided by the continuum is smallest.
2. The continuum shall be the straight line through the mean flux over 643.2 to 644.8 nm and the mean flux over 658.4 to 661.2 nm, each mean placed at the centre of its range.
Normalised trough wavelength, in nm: 655.00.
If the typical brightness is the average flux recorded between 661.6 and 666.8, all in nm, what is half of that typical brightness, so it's 6.12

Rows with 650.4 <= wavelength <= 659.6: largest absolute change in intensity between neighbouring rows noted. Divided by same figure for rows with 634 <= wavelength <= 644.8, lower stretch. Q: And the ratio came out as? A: 1.2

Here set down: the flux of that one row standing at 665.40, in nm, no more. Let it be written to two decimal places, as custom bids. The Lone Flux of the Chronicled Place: 12.47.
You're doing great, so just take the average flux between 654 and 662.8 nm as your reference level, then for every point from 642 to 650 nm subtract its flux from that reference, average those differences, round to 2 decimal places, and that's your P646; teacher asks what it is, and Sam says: -0.01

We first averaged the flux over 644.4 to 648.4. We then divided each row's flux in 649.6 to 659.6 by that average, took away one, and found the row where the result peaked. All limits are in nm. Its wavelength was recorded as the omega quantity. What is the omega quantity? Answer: 658.60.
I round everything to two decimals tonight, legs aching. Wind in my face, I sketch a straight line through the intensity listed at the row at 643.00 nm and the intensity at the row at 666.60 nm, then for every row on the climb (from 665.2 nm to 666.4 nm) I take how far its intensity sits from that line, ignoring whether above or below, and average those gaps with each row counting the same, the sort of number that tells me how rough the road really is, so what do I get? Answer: 0.29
